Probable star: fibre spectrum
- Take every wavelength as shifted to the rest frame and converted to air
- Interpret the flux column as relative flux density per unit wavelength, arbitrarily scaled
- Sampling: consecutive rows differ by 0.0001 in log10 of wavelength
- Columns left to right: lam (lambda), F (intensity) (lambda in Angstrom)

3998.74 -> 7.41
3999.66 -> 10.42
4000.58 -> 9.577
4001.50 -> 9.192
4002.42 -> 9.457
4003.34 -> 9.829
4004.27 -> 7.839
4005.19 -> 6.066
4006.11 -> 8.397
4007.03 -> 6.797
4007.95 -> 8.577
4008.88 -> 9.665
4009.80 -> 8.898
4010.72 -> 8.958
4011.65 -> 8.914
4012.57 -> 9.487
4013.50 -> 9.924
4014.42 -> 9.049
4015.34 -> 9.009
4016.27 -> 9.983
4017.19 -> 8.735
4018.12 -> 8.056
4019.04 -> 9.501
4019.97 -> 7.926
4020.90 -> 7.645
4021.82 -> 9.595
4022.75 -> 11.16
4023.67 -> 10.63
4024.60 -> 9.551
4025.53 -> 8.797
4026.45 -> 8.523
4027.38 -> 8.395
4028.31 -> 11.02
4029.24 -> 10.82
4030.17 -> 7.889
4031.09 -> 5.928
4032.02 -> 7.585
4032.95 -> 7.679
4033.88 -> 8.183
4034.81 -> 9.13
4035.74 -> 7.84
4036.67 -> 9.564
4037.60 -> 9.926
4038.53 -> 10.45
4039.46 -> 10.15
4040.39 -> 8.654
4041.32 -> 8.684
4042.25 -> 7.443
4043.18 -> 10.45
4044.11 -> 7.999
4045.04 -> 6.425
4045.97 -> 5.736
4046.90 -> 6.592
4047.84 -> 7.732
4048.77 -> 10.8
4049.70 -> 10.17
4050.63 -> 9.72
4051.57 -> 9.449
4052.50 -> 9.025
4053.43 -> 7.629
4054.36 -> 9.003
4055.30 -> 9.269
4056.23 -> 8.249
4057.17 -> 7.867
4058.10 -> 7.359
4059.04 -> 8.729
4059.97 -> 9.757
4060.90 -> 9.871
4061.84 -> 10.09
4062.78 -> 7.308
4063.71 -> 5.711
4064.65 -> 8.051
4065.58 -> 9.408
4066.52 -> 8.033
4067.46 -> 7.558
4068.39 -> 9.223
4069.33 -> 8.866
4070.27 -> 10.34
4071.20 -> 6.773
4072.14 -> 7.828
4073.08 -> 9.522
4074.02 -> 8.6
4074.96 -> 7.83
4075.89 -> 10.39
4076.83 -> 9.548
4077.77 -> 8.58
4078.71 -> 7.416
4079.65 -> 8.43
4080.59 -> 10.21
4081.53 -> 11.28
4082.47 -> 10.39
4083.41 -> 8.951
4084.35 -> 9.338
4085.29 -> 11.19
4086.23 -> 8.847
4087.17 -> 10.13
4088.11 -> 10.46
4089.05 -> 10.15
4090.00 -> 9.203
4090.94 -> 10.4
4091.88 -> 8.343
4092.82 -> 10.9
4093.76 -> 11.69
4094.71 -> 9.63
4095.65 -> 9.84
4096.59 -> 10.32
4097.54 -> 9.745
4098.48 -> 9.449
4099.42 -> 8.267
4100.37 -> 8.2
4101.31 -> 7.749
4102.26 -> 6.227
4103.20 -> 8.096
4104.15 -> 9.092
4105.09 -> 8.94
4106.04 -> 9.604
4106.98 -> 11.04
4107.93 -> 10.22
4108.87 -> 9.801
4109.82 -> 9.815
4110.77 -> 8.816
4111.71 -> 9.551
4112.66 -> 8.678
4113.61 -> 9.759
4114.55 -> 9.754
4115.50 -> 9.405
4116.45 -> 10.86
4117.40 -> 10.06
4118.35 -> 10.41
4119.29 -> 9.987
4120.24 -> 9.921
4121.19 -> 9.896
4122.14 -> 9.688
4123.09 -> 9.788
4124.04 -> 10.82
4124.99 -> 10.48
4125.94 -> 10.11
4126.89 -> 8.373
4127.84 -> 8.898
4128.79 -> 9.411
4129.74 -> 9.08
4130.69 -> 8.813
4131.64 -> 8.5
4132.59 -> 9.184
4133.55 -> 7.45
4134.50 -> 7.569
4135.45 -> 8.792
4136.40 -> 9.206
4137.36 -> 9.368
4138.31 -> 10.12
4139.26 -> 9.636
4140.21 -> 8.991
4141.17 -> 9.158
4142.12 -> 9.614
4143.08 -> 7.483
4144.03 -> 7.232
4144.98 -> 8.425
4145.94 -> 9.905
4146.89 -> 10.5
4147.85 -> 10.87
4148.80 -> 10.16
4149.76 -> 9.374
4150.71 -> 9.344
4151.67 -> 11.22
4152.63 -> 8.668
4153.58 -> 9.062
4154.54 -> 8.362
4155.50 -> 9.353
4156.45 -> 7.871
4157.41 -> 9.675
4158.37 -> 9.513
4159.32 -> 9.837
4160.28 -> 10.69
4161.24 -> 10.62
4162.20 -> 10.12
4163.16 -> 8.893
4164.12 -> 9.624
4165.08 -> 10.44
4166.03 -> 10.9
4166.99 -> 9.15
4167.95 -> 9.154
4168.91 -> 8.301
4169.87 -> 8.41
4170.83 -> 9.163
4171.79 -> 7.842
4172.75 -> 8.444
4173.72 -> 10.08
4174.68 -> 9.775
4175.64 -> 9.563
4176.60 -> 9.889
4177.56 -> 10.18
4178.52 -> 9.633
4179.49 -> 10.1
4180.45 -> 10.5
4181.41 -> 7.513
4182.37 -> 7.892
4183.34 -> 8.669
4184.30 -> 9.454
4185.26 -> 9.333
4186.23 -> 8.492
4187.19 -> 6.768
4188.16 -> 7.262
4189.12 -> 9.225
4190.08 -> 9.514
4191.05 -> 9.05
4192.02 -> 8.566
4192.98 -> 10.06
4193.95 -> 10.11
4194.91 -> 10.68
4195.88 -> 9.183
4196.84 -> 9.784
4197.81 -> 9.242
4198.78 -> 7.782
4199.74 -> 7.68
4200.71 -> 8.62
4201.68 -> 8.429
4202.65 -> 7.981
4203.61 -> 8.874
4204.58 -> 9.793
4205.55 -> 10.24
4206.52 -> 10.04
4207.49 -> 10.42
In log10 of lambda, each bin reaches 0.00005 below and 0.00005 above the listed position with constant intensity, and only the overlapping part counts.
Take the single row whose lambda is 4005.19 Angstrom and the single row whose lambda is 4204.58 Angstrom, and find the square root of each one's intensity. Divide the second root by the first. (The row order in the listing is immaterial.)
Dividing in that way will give 1.27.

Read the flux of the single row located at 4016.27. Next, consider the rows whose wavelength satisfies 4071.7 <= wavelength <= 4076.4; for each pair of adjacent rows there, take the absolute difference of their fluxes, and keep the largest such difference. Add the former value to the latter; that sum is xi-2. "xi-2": 12.5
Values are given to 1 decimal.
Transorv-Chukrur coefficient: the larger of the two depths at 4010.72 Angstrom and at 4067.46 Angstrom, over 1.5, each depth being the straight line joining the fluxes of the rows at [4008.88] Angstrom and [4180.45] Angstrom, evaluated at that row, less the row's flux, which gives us 1.6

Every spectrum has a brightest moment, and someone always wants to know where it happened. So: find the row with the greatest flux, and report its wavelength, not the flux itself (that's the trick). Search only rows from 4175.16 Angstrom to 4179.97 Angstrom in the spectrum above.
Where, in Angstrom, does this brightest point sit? 4177.56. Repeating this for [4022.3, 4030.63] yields 4022.75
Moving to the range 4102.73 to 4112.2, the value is 4106.98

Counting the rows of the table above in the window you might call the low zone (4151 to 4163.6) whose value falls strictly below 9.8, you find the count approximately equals 8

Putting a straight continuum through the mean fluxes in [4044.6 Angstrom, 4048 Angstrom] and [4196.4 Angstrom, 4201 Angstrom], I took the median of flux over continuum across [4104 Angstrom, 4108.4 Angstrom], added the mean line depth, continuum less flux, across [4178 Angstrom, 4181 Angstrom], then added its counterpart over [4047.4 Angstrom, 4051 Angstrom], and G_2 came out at -3.4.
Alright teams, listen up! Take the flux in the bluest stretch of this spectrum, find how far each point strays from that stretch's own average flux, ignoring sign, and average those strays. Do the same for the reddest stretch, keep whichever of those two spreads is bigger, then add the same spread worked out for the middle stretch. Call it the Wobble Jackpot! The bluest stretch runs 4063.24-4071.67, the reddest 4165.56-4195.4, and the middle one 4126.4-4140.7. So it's 1.62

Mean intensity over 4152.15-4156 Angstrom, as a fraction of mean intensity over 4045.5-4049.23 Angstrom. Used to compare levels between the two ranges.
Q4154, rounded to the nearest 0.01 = 1.15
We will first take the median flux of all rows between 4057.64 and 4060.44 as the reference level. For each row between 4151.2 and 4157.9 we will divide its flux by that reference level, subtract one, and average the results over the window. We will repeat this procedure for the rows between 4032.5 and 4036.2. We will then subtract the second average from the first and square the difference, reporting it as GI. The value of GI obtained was 0.012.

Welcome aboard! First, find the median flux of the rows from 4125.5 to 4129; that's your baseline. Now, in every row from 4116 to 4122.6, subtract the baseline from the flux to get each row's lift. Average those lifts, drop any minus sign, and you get 0.96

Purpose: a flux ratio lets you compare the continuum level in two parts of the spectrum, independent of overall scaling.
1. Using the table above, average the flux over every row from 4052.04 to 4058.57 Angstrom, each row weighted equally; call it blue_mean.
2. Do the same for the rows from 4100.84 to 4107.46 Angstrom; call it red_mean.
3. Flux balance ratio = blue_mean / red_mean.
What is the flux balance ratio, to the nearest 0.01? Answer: 0.96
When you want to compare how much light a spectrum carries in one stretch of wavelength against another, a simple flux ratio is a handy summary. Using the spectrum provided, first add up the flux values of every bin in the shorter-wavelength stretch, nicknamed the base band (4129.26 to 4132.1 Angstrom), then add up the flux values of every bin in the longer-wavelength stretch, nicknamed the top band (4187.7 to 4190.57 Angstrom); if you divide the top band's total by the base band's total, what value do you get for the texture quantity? 0.99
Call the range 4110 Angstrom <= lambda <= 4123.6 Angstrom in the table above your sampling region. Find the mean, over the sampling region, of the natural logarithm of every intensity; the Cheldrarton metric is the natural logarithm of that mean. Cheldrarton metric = 0.823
